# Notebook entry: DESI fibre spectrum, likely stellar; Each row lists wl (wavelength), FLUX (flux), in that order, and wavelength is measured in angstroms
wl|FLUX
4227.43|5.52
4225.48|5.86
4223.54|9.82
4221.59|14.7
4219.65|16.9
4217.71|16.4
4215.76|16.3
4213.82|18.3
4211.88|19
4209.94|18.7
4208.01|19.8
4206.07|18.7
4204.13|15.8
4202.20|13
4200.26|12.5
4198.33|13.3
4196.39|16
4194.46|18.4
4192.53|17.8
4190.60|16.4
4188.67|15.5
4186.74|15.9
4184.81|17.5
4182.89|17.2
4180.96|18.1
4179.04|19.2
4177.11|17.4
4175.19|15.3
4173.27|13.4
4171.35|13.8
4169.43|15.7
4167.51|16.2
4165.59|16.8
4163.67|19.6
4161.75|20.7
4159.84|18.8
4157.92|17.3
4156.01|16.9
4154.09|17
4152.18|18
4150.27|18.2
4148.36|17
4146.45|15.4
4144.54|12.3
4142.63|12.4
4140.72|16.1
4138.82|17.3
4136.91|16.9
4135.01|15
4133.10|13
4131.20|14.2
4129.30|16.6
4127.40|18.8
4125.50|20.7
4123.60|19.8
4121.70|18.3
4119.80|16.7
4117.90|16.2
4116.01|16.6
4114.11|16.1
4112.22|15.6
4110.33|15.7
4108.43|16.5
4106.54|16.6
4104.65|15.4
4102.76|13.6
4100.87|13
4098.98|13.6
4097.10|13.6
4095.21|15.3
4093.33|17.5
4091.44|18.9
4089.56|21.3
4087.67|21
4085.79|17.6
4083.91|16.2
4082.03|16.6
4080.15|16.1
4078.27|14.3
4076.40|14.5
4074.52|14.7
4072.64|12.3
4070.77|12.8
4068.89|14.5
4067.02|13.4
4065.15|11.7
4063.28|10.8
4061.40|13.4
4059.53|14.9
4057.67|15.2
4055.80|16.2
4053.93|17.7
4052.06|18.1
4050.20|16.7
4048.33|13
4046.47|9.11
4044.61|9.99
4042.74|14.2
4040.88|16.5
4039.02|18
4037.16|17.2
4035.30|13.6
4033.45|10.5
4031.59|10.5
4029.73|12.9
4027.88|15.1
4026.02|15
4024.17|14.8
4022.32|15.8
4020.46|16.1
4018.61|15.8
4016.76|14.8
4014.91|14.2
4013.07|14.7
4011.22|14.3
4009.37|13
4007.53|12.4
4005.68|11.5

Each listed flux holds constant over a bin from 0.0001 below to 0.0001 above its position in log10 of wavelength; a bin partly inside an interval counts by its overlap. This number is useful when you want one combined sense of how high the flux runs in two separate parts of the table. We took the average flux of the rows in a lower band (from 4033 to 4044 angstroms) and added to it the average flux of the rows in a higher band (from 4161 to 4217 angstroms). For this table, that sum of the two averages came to 31.8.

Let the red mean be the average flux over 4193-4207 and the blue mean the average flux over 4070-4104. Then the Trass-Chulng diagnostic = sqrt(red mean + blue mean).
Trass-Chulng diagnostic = 5.58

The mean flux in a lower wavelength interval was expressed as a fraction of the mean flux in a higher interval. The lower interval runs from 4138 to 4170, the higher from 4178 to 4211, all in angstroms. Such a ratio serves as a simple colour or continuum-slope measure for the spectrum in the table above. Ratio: 1.01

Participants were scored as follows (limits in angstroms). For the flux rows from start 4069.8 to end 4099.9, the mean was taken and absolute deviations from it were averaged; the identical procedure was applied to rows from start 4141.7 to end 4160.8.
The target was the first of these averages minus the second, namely 0.35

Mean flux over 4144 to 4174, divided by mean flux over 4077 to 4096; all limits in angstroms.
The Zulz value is 0.96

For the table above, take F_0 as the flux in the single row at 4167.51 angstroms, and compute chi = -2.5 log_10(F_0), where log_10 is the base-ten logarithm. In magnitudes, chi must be -3.02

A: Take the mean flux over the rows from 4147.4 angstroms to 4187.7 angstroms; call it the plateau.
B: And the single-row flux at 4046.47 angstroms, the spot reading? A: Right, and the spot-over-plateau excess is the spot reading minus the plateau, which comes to -8.0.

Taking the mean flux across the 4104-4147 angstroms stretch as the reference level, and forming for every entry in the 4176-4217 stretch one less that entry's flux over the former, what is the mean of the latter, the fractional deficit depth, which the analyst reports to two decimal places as -0.04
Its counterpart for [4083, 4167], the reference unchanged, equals -0.03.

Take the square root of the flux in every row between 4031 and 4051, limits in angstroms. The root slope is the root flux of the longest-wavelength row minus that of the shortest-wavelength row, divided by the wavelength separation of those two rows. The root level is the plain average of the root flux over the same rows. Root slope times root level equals 0.17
